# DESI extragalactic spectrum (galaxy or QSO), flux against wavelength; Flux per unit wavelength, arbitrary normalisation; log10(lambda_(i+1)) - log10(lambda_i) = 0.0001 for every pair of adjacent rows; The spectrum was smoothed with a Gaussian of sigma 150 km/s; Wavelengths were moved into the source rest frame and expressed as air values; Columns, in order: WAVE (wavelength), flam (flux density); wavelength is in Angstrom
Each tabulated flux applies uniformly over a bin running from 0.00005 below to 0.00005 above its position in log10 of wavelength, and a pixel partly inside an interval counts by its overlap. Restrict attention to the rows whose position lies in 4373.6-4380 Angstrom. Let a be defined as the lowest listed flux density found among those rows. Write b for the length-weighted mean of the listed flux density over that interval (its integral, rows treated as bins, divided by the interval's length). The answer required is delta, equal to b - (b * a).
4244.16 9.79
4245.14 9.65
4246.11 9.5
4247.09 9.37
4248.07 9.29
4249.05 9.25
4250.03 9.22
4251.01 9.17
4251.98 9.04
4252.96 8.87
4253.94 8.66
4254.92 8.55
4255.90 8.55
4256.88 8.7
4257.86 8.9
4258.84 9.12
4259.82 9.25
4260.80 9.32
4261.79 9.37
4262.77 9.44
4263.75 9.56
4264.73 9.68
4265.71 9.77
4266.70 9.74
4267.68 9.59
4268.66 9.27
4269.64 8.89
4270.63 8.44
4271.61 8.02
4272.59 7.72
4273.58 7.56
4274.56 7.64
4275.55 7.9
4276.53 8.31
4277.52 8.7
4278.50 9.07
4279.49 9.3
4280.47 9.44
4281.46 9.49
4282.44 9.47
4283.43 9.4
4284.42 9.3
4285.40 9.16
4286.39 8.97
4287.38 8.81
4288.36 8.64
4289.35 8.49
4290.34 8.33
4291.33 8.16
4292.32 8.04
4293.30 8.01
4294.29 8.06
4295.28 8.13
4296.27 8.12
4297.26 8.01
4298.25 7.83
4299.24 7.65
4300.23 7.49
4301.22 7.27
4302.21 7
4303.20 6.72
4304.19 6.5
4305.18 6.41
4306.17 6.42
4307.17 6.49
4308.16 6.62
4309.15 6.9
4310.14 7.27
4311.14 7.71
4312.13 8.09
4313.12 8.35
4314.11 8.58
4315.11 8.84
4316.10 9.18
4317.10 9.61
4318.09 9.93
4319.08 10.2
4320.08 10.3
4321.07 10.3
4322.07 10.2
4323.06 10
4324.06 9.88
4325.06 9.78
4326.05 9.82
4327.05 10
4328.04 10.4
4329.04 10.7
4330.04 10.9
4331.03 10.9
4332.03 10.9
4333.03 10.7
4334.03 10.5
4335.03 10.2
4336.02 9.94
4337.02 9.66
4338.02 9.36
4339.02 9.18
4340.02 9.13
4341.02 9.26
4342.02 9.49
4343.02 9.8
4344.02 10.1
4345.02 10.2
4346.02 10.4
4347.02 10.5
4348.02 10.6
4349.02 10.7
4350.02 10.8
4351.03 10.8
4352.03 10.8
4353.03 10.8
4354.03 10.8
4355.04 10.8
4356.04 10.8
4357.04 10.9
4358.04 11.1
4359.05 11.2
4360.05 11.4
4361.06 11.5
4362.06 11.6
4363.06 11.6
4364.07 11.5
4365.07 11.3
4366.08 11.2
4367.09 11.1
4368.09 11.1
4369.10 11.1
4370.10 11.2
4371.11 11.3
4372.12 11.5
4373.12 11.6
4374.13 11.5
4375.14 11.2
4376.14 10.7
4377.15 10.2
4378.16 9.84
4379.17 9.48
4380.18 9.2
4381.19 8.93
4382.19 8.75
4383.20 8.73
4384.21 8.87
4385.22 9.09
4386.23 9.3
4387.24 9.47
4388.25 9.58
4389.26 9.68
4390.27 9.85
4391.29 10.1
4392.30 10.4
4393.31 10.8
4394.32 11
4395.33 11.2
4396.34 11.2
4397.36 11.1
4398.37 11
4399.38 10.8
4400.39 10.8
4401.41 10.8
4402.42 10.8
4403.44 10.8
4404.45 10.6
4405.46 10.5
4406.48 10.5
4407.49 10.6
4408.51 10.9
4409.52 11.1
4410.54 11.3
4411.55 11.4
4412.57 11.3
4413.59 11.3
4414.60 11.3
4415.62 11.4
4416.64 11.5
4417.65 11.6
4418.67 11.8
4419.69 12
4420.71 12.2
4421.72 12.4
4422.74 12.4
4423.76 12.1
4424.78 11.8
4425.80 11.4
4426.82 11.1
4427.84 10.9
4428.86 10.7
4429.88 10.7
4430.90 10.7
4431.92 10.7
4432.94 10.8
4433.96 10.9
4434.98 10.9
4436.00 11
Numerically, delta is -88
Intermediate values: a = 9.48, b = 10.4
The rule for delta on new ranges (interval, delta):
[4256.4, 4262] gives -70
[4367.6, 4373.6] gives -114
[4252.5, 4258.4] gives -66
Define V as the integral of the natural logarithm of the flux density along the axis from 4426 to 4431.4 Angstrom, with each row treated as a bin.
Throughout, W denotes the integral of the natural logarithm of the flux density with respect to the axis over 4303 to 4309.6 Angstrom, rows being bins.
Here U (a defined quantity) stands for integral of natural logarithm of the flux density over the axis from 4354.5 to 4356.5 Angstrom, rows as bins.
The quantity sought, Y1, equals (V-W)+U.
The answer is 5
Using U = 5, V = 13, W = 12.4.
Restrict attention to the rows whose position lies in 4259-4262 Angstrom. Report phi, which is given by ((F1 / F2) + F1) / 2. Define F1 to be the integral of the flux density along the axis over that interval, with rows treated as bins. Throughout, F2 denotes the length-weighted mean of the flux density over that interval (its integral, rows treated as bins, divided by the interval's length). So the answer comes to 15.4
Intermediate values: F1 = 27.8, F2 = 9.3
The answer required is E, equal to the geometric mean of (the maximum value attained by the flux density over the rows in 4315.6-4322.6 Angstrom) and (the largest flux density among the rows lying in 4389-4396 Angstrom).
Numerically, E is 10.7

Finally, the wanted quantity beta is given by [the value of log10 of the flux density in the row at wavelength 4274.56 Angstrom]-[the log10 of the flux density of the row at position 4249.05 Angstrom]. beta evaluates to -0.08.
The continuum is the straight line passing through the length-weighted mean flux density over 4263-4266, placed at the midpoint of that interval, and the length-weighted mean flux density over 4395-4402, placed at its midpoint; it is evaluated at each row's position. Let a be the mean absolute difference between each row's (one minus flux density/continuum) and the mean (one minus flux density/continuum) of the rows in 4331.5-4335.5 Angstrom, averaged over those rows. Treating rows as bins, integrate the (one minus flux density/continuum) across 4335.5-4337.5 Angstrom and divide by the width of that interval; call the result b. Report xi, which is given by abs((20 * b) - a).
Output 1.1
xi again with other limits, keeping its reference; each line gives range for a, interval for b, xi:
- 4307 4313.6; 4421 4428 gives 1.0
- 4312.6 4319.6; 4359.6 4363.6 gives 1.8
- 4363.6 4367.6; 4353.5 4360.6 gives 0.8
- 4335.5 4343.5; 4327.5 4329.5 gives 0.5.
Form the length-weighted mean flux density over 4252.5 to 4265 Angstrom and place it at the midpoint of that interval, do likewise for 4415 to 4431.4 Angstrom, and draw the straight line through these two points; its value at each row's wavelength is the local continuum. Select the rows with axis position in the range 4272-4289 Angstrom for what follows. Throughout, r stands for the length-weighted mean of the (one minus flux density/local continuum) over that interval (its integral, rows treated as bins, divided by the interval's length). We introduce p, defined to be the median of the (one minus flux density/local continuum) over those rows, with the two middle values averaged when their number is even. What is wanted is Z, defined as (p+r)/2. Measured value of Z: 0.06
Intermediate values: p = 0.05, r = 0.07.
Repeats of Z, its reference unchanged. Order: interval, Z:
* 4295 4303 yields 0.20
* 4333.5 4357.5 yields 0.00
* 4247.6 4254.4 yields -0.02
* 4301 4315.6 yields 0.27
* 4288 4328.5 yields 0.15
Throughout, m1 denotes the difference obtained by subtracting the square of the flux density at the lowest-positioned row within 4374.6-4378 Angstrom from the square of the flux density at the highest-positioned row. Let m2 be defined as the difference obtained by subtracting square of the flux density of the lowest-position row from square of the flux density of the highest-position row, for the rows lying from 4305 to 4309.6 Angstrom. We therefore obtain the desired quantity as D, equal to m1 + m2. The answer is -15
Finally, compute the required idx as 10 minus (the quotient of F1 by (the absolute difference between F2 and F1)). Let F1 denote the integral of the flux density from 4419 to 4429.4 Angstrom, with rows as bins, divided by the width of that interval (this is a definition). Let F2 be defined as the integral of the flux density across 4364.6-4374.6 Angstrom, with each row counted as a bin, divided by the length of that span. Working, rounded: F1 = 11.7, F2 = 11.3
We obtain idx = -19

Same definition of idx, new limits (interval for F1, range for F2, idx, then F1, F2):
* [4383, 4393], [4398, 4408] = 2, 9.6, 10.7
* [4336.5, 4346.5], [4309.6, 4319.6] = -1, 9.7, 8.8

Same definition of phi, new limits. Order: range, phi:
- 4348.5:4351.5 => 17.6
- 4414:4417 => 18.6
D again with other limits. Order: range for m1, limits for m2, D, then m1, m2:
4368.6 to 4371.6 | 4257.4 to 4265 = 19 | 4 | 14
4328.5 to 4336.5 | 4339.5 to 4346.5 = 9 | -16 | 25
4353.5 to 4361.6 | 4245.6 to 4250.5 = 10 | 16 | -5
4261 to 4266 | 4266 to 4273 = -28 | 8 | -35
